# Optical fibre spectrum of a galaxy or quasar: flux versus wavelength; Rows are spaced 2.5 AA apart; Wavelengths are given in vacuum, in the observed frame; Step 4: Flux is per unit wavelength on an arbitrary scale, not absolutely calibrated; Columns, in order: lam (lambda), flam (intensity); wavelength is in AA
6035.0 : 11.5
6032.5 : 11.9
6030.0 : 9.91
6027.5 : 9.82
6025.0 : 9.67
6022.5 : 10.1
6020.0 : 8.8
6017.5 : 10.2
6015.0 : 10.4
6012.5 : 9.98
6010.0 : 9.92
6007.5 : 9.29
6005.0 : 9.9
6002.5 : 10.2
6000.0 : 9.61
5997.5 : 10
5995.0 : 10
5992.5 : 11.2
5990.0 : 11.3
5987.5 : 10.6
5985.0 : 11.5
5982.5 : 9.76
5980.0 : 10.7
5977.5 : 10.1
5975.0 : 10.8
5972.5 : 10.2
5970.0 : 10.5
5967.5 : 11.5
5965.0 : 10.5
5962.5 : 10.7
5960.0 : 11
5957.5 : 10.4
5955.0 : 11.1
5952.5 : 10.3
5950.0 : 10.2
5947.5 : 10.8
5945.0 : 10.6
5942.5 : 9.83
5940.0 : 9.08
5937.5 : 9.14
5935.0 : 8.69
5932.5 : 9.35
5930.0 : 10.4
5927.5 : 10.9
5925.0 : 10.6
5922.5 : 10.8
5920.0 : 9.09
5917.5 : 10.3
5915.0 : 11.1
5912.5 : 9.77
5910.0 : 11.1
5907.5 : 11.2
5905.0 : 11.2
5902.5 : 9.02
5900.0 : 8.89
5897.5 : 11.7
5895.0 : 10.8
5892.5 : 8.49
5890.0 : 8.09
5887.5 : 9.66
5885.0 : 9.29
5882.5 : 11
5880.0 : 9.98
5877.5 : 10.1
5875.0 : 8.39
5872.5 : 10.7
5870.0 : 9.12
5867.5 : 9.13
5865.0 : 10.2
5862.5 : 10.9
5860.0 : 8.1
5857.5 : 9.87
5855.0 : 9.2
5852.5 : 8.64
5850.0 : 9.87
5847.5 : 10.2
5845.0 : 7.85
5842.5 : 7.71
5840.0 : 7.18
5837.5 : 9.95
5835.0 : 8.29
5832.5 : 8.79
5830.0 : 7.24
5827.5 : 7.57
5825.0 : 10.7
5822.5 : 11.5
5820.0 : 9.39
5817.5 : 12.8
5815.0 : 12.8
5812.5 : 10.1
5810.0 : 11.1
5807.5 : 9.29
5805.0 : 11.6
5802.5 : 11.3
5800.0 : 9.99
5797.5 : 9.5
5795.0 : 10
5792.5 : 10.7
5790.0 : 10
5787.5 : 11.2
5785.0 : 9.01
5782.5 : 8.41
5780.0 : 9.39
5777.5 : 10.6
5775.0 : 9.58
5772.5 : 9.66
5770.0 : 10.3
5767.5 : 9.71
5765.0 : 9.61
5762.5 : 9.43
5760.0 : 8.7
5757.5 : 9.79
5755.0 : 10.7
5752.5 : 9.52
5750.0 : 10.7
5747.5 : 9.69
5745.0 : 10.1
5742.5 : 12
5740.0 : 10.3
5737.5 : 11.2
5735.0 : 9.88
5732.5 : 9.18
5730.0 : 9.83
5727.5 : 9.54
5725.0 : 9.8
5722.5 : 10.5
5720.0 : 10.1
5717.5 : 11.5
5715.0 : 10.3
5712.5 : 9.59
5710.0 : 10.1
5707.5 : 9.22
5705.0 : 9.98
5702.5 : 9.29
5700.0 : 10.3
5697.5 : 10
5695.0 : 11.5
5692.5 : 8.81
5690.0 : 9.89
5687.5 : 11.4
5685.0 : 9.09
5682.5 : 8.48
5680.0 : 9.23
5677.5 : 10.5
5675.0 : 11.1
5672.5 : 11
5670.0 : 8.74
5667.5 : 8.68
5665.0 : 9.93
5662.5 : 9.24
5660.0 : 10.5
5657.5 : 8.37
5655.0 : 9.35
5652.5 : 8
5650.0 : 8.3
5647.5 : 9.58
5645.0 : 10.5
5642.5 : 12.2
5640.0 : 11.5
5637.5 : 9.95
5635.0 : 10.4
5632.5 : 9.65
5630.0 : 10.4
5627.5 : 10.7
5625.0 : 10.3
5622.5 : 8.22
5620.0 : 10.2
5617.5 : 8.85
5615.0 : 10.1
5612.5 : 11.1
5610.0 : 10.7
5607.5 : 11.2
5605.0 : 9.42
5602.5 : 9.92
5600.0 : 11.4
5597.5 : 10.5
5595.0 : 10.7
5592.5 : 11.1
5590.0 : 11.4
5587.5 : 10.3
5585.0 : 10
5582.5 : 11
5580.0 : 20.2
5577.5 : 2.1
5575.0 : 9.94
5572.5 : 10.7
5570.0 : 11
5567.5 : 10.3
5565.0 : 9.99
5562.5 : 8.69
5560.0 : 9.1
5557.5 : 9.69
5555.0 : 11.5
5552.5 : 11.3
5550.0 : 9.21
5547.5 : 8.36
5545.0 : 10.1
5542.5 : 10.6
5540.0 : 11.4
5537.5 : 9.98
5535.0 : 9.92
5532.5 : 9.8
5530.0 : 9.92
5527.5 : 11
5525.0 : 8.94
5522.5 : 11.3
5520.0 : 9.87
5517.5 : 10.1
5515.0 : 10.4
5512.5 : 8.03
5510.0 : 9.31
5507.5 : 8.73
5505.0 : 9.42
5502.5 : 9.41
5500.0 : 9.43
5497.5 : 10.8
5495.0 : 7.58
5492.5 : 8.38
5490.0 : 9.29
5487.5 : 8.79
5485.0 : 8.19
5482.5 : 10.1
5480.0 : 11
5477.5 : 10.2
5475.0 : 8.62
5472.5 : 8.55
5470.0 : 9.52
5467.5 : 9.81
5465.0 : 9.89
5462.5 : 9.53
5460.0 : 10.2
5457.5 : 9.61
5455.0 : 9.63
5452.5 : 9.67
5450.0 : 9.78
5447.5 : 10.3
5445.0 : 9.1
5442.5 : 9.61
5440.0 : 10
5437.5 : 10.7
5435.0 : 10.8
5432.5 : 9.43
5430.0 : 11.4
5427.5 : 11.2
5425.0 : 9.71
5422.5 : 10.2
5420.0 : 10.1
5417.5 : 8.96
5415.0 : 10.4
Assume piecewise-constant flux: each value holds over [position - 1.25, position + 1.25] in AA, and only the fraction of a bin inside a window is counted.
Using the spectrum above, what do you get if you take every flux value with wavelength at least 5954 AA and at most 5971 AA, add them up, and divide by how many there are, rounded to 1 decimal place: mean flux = 10.8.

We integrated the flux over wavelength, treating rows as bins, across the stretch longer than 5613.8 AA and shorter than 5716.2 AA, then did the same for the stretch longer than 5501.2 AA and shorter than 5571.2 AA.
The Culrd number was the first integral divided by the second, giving 1.5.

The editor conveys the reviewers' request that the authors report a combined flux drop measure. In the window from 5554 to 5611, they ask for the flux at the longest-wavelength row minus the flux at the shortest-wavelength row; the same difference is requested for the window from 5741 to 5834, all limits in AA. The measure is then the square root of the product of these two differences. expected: 1.60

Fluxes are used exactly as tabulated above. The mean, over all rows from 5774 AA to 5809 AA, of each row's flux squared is 102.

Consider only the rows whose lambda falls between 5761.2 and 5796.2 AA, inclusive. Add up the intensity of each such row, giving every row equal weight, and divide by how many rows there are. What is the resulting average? 9.8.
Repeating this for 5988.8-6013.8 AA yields 10.1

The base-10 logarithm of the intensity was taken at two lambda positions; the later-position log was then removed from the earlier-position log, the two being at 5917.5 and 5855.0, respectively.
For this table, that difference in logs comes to -0.05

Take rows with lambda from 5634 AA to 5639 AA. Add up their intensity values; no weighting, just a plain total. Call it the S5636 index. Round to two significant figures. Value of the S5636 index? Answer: 20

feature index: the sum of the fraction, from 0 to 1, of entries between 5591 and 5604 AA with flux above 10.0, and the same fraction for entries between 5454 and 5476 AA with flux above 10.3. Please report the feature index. 0.80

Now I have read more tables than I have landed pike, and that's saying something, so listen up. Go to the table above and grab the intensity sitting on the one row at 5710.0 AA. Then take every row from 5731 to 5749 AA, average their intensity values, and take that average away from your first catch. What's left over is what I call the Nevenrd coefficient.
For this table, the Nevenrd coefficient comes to -0.2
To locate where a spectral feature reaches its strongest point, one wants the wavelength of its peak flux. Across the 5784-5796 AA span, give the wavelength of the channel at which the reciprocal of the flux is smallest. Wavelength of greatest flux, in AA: 5787.5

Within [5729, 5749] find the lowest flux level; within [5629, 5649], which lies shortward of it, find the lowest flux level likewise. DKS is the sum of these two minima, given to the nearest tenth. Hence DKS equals 18.8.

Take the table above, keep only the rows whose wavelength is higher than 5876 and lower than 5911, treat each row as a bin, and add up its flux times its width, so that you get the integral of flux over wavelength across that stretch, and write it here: 351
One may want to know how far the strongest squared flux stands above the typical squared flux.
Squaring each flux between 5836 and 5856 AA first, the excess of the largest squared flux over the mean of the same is 25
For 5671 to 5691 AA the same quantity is 27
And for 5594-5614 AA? 17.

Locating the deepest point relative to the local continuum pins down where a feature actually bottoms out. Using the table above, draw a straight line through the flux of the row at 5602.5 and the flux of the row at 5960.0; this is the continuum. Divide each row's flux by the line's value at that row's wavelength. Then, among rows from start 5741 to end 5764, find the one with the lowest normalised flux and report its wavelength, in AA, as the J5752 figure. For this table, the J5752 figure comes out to 5760.0 AA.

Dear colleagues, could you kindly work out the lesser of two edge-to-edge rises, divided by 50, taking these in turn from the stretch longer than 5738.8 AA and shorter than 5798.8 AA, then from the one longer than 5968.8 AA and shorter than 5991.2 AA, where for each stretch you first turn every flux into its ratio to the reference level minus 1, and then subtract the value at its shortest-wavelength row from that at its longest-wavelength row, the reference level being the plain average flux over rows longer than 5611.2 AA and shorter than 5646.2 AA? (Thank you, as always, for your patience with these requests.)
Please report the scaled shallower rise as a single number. -0.0016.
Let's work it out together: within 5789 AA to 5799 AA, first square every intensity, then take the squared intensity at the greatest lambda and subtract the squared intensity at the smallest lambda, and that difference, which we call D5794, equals -10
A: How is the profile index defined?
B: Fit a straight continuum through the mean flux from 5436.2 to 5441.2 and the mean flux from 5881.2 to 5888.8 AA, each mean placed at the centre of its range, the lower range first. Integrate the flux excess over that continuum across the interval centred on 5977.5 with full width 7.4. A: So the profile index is 4.7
